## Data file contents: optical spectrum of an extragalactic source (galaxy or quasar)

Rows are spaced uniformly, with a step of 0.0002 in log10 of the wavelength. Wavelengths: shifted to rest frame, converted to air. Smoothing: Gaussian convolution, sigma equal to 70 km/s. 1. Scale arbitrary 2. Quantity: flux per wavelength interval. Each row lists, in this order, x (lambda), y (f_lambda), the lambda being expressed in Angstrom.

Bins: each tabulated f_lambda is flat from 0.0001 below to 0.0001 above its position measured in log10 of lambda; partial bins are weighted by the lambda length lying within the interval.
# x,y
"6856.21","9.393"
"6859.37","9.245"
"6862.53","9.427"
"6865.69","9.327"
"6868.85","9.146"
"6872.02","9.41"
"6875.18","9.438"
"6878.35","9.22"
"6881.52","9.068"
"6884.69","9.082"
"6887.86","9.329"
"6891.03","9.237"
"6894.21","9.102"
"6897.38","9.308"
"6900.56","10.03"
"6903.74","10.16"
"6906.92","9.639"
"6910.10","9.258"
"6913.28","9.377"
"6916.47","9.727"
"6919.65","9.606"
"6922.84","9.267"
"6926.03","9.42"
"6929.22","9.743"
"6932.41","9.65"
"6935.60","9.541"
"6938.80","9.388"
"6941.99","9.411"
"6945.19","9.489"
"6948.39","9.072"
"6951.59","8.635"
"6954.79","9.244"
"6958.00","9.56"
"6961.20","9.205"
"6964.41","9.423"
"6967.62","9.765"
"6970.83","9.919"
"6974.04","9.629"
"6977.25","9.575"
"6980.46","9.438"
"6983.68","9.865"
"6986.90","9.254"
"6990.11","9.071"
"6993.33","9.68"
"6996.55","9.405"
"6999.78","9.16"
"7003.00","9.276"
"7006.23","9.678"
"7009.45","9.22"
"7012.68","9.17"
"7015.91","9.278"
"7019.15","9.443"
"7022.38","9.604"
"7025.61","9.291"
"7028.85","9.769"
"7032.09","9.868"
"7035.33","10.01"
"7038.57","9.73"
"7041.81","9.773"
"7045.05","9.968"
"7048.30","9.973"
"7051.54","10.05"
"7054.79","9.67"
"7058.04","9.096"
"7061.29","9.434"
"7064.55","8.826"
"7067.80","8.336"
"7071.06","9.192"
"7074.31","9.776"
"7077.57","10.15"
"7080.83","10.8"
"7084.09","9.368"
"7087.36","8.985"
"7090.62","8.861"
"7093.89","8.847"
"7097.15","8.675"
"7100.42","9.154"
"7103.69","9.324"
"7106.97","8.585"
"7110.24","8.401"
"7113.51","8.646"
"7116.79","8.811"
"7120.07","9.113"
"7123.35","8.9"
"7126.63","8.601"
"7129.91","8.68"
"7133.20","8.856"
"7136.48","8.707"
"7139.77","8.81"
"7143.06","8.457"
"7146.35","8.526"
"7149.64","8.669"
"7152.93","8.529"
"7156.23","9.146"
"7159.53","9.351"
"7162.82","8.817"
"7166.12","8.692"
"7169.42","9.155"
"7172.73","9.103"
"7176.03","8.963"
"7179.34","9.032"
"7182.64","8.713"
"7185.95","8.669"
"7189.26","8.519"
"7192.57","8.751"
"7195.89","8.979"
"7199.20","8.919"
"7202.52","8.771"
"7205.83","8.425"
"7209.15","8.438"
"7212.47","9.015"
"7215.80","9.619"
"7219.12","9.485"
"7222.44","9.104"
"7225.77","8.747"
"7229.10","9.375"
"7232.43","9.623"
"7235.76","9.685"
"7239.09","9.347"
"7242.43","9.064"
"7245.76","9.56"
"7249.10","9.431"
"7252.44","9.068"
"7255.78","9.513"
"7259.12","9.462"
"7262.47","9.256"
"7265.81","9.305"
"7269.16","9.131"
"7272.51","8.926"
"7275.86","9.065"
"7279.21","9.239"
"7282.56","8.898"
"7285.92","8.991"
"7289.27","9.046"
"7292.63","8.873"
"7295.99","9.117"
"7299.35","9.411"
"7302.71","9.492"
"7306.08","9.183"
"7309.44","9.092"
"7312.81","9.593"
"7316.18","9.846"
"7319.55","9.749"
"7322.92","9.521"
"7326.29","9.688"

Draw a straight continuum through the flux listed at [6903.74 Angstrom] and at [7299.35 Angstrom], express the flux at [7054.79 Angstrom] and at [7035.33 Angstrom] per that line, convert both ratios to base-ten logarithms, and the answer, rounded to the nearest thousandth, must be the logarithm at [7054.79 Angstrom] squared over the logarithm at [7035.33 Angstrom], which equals 0.019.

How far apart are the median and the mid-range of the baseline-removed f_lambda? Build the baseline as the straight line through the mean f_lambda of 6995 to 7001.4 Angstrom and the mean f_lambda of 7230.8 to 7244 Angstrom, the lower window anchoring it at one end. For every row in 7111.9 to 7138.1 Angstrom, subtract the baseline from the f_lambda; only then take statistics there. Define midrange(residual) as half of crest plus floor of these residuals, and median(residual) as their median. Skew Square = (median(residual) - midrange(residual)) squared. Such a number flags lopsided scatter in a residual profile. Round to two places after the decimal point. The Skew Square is 0.01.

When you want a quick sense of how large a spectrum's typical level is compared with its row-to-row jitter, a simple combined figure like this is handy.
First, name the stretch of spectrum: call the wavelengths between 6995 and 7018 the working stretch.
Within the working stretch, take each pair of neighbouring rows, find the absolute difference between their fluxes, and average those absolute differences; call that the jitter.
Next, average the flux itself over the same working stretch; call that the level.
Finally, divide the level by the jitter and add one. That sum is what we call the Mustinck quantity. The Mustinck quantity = 42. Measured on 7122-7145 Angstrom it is 46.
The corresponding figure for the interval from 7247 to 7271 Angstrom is 44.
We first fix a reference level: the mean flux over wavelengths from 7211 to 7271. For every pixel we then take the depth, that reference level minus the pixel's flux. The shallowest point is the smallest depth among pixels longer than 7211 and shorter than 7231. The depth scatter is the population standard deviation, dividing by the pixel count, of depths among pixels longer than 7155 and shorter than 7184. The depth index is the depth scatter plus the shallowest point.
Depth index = -0.09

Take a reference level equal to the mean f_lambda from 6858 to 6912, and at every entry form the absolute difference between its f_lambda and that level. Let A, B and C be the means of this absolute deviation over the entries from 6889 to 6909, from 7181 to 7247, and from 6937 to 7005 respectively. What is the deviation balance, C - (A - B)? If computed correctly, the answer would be 0.3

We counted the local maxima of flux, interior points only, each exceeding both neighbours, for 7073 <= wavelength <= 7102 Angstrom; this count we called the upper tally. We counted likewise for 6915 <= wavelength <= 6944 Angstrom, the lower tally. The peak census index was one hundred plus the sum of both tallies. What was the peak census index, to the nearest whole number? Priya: 102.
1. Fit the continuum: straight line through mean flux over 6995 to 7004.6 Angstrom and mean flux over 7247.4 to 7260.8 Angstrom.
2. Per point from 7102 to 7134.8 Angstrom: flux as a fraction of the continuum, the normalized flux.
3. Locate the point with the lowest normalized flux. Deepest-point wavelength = 7110.24 Angstrom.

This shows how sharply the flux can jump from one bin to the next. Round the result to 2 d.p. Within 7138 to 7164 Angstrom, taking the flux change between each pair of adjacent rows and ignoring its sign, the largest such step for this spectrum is 0.62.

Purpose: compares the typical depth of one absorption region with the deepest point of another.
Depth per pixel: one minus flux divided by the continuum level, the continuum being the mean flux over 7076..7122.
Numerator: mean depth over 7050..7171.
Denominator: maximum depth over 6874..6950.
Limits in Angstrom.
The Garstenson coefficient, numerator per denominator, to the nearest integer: 2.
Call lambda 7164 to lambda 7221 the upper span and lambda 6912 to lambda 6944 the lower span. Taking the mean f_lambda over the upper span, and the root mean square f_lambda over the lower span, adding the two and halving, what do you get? 9.21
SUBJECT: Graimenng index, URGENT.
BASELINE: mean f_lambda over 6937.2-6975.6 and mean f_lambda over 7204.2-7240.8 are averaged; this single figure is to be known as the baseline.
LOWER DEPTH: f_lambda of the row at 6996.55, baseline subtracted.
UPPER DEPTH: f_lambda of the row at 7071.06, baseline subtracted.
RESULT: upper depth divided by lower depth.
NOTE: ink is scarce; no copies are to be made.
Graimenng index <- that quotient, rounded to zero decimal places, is -1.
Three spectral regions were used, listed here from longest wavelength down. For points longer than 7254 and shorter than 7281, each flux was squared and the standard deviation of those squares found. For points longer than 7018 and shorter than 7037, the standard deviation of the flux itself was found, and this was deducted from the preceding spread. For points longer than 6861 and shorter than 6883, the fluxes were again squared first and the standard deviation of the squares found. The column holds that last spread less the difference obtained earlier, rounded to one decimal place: -0.6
